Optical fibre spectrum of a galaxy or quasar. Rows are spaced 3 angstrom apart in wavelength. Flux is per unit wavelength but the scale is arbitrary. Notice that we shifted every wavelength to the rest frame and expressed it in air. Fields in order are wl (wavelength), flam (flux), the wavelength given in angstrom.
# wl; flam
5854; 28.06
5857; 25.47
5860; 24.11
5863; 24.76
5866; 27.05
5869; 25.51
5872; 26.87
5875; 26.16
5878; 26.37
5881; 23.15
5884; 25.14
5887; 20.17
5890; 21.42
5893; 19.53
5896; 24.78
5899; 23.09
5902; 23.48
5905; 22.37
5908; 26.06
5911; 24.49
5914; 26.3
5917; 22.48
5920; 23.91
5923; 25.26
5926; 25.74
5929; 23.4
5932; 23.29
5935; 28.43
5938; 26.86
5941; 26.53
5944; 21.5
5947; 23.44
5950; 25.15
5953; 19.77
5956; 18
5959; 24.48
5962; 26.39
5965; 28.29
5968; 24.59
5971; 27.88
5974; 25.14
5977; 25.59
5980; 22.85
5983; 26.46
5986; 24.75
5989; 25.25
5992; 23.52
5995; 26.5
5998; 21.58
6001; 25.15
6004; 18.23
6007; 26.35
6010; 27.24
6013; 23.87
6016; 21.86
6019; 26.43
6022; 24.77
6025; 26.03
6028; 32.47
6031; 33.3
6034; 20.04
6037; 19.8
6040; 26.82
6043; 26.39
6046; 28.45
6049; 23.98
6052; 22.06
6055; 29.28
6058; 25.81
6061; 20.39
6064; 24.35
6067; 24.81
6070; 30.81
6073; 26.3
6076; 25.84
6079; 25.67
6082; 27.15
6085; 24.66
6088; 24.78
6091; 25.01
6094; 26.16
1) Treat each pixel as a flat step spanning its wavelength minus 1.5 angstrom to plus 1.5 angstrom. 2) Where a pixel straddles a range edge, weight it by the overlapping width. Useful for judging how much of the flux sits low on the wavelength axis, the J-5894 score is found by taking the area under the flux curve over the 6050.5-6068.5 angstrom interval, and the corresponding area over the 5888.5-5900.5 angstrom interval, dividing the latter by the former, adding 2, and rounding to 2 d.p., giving 2.61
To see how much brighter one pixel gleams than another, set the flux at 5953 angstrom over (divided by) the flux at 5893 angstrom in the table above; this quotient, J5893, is 1.01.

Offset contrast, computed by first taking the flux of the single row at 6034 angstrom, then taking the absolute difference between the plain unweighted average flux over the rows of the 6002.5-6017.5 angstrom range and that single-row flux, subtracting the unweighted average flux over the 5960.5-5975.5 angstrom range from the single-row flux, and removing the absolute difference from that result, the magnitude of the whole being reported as 9.9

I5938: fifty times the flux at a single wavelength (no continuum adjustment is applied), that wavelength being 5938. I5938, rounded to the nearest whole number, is 1343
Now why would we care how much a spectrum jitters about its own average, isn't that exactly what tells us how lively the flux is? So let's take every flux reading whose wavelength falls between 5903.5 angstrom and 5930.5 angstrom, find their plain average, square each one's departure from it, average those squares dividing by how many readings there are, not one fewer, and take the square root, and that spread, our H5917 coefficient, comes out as 1.4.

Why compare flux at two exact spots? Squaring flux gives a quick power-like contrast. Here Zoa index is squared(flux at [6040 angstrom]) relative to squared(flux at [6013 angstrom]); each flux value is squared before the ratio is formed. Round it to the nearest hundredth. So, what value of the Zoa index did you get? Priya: 1.26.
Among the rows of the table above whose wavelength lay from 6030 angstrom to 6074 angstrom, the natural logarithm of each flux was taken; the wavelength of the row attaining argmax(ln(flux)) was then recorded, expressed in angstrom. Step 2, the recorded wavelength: 6031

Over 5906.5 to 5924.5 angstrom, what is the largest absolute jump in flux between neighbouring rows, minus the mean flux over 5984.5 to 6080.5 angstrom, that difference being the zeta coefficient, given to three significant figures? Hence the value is -21.4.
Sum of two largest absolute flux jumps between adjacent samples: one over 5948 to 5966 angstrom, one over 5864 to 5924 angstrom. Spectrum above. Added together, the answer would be 12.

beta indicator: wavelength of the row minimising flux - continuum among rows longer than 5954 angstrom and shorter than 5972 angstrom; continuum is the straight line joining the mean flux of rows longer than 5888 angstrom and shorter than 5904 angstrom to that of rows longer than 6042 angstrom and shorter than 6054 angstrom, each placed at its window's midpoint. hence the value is 5956 angstrom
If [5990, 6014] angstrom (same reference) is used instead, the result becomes 6004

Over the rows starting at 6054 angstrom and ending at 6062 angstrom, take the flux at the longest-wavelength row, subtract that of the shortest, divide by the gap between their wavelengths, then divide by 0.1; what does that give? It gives -15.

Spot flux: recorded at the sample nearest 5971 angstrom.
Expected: 27.88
